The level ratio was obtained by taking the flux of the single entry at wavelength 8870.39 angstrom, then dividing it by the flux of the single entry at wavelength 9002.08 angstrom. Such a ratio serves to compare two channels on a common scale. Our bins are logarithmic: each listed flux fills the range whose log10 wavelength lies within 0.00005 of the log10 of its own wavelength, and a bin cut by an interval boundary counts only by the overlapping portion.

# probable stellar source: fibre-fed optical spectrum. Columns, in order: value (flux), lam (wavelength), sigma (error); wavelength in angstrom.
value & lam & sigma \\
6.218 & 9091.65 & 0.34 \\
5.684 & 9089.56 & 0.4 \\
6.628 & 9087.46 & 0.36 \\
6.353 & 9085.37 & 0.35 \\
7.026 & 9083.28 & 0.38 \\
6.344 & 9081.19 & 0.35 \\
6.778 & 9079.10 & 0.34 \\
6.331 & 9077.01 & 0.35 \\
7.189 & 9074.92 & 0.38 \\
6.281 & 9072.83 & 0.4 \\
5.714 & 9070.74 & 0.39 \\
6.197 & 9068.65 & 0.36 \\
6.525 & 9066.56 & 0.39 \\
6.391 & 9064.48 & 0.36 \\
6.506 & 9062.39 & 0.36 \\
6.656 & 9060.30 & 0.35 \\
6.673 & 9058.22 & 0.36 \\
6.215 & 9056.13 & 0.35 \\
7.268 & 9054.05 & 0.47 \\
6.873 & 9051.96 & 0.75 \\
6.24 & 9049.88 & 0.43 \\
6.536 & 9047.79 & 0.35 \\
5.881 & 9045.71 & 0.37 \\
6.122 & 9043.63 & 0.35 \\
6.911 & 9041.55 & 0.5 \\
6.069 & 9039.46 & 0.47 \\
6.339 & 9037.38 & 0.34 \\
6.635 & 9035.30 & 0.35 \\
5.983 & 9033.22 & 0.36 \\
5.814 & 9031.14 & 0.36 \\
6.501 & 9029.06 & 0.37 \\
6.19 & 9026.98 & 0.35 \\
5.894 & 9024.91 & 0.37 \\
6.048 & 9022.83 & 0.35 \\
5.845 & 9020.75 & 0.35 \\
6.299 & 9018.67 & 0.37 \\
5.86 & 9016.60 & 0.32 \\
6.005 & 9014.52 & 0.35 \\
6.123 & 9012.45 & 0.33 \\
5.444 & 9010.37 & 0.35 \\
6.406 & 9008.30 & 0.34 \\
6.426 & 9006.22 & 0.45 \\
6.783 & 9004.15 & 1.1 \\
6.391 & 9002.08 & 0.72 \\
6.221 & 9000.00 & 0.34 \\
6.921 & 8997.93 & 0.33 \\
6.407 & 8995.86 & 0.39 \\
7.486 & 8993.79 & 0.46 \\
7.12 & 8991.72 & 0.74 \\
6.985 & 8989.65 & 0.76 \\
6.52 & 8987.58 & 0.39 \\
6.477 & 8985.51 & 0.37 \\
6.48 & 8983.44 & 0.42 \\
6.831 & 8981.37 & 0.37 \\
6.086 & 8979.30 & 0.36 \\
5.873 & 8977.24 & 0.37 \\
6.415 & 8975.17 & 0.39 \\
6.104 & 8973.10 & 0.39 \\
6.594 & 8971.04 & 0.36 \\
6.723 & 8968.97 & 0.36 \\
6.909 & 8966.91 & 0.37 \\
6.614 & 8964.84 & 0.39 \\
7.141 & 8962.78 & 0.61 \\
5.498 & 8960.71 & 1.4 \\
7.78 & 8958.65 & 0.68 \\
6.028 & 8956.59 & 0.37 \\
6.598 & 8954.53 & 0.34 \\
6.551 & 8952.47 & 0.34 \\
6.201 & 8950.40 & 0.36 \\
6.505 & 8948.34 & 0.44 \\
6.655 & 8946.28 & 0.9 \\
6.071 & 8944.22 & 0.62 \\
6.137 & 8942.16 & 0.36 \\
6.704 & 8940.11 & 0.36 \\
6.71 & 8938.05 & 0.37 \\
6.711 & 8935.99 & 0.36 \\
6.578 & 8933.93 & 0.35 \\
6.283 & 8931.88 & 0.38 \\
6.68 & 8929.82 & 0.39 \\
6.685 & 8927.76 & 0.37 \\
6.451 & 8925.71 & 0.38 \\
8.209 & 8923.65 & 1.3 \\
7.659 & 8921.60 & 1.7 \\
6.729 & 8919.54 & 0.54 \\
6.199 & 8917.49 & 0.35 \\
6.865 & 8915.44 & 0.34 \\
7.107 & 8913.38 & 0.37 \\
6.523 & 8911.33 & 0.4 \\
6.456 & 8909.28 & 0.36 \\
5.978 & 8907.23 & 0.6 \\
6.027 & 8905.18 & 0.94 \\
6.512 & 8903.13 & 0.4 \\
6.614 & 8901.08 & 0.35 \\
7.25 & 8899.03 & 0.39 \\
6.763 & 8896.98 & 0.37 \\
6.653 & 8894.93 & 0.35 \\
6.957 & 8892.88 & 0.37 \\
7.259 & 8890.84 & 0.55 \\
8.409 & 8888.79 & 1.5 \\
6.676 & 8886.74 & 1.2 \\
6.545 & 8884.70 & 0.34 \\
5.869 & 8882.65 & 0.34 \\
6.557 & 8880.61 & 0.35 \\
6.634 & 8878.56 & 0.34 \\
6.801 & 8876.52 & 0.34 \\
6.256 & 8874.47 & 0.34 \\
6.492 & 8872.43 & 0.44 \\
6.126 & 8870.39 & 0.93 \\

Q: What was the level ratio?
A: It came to 0.96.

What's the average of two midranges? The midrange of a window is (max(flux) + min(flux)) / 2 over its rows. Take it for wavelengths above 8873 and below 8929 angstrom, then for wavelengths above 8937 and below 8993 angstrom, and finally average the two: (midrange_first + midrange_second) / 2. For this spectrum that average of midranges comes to 6.89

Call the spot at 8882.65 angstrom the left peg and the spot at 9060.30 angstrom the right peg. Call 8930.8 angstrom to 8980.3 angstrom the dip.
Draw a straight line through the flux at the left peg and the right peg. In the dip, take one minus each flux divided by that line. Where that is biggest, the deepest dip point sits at 8960.71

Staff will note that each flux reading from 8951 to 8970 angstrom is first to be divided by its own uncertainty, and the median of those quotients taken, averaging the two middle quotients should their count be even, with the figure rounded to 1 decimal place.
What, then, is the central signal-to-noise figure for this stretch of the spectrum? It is 17.0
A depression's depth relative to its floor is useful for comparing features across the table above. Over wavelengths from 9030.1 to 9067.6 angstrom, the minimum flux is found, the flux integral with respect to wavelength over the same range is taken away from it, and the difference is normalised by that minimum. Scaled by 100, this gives -4044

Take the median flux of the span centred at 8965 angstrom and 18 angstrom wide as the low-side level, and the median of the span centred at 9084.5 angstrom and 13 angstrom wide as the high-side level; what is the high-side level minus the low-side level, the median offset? -0.1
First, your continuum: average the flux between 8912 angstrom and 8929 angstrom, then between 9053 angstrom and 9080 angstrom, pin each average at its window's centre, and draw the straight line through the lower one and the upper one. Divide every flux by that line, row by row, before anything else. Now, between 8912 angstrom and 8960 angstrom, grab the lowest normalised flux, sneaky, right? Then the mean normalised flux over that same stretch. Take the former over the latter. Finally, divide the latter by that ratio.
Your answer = 1.06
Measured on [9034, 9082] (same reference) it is 1.11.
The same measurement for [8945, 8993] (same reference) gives 1.15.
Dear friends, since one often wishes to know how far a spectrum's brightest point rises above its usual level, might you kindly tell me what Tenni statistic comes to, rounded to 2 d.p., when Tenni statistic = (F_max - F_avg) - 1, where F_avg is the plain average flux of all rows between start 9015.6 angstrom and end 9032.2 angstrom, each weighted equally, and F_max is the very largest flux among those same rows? -0.56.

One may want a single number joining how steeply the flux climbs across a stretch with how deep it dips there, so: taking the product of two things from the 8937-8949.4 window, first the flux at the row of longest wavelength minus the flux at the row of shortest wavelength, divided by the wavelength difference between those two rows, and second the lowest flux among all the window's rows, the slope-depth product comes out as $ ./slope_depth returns -0.1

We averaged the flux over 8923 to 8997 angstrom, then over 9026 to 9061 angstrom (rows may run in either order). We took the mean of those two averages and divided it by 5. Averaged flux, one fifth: 1.30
